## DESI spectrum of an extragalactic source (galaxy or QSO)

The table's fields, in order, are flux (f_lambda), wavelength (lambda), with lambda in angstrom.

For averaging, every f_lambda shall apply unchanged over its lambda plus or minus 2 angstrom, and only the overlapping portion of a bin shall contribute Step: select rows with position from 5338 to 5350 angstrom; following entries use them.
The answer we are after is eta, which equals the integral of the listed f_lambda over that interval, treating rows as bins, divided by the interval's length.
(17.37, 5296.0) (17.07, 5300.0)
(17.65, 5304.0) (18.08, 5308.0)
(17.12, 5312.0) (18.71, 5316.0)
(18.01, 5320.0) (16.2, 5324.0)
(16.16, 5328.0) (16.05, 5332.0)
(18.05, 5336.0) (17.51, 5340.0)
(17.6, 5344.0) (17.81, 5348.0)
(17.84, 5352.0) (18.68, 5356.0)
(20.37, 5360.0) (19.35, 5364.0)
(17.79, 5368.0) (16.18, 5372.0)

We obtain 17.6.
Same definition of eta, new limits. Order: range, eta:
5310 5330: 17.2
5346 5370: 18.6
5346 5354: 17.8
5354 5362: 19.5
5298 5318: 17.7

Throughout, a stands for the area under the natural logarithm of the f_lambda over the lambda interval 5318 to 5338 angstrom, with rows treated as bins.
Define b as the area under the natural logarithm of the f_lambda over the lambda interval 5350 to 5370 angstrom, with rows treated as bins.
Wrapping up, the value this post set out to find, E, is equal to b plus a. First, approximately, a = 56.5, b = 58.7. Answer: 115.2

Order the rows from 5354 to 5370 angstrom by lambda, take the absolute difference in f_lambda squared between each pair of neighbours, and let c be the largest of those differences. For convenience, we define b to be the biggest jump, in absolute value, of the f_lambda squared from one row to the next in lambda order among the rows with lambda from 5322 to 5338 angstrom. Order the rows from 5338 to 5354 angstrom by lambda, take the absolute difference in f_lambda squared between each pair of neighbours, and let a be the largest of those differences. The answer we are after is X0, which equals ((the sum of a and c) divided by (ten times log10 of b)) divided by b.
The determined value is 0.06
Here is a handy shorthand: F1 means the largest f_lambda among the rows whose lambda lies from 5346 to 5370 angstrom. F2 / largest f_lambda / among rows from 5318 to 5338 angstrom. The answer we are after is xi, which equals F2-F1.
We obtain -2.3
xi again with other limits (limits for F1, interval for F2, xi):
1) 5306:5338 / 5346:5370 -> 1.7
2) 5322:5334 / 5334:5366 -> 4.2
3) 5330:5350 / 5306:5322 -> 0.7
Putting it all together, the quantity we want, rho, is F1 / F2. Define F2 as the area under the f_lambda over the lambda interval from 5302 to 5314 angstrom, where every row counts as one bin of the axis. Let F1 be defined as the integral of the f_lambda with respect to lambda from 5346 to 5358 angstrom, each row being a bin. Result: 1.028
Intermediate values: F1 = 217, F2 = 211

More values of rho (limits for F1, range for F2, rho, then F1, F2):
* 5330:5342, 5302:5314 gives 0.977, 206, 211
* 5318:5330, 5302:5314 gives 0.953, 201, 211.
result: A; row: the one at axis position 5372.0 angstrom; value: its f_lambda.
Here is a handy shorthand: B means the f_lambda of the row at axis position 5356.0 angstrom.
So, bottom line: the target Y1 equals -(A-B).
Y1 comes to 2.5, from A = 16.18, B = 18.68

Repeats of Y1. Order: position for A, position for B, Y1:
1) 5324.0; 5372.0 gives 0.0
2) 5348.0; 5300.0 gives -0.7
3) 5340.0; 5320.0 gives 0.5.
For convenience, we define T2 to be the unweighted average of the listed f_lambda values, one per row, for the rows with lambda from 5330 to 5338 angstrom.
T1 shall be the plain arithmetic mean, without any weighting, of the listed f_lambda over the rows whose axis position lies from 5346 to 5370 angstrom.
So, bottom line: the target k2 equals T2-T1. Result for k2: -1.6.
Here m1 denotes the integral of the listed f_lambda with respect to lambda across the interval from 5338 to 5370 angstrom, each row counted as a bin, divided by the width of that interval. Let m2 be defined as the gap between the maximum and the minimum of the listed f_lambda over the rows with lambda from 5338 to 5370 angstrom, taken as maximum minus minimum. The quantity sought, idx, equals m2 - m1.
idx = -15.5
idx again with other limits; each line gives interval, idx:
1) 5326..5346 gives -15.1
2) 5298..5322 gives -16.1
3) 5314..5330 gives -14.7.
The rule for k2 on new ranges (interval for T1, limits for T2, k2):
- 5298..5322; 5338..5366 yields 0.7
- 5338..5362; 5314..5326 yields -0.7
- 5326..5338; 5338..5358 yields 1.1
